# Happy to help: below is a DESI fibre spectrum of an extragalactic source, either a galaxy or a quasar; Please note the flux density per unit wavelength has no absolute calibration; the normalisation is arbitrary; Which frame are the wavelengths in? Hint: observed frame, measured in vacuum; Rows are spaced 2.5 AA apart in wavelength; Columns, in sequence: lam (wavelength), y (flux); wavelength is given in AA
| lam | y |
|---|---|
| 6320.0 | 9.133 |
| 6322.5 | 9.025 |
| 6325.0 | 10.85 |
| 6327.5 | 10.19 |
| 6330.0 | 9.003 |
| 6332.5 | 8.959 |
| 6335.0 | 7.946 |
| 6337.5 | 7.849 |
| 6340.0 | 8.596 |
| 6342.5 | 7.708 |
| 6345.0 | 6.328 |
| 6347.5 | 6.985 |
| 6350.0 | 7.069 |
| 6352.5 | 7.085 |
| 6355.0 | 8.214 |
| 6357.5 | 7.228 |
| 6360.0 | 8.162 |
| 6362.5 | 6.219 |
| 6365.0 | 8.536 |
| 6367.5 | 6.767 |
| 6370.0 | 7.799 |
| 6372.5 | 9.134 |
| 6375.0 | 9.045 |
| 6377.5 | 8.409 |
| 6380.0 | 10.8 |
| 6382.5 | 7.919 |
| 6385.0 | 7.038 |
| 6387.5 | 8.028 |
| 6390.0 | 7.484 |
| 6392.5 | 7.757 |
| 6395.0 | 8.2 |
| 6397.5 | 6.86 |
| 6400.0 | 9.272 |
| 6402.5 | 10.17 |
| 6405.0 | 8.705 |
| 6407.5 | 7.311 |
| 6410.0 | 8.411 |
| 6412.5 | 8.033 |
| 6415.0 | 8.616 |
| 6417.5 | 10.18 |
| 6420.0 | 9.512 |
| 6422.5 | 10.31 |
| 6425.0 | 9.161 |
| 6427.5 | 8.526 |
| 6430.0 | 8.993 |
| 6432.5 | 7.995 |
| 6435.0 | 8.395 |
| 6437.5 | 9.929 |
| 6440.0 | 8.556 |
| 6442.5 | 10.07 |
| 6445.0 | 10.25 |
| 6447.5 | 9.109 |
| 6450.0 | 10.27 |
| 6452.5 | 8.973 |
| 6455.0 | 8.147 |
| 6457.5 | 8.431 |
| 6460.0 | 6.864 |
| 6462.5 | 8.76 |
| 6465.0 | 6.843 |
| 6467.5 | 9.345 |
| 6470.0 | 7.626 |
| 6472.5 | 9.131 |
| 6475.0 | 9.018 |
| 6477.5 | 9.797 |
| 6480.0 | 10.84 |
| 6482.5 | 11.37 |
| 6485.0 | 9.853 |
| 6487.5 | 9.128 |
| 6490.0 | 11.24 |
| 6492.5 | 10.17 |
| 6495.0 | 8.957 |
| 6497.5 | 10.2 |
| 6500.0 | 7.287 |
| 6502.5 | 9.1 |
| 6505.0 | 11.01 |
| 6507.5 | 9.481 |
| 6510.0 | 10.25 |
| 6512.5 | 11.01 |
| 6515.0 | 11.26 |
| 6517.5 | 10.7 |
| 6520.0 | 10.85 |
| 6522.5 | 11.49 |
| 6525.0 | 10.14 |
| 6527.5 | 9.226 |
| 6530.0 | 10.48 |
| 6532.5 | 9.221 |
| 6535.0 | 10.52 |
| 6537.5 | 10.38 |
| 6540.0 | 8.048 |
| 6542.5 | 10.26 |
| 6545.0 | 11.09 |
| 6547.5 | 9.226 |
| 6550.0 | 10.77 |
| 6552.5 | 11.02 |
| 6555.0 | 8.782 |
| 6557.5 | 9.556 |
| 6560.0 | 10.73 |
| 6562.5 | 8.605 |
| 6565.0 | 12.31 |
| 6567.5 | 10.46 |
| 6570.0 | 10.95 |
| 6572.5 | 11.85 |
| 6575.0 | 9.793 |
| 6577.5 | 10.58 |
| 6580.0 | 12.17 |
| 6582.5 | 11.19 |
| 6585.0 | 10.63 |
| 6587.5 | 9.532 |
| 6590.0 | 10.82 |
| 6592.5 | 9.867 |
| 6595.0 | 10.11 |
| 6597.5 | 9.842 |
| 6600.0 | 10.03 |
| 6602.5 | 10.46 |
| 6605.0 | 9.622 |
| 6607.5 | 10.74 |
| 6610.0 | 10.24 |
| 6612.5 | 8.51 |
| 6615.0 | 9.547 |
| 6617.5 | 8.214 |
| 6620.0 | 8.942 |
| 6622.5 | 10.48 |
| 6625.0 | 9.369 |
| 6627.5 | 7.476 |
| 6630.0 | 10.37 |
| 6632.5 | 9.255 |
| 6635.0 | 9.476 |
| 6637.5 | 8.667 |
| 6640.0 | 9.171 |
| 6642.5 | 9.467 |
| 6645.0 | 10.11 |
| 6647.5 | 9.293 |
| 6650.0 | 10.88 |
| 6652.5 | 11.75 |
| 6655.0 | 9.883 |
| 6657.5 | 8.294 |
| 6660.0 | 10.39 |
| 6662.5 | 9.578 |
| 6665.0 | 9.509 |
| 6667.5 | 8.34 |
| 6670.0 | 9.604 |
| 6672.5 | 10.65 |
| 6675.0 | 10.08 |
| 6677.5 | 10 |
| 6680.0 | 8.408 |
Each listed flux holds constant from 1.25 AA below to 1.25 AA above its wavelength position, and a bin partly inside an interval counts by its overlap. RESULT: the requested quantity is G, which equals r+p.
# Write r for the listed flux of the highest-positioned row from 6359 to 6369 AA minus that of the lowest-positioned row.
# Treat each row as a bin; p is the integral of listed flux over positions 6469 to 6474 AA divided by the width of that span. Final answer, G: 7.05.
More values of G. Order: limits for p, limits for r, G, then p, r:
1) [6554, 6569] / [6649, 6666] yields 8.74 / 10.1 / -1.4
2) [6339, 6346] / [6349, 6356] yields 8.69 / 7.5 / 1.1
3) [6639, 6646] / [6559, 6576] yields 8.64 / 9.6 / -0.9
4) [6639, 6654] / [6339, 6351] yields 8.60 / 10.1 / -1.5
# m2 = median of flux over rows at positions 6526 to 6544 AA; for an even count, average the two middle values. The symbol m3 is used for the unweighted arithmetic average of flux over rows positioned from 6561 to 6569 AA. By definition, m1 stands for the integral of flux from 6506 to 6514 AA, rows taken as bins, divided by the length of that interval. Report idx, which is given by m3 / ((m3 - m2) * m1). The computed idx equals 5.1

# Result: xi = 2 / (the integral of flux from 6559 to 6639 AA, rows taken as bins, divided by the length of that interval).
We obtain 0.200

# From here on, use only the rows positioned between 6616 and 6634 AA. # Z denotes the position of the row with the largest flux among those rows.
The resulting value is 6622.5 AA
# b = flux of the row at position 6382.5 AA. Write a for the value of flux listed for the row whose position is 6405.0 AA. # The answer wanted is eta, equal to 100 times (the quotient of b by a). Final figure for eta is 91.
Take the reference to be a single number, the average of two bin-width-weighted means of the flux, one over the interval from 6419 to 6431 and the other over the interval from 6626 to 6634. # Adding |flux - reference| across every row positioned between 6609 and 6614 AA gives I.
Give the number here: 1.7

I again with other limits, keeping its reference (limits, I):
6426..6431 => 0.8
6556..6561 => 1.9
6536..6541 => 2.3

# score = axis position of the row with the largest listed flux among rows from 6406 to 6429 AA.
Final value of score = 6422.5 AA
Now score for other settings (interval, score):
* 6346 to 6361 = 6355.0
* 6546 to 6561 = 6552.5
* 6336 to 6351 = 6340.0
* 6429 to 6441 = 6437.5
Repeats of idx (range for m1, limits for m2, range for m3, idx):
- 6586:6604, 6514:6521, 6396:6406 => -0.4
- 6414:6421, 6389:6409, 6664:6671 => 0.8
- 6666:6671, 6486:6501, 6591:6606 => 3.3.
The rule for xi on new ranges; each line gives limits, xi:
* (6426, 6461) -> 0.224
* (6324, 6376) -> 0.248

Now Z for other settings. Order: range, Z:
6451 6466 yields 6452.5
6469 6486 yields 6482.5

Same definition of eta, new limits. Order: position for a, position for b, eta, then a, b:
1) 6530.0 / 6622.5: 100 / 10.48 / 10.48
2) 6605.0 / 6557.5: 99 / 9.622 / 9.556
